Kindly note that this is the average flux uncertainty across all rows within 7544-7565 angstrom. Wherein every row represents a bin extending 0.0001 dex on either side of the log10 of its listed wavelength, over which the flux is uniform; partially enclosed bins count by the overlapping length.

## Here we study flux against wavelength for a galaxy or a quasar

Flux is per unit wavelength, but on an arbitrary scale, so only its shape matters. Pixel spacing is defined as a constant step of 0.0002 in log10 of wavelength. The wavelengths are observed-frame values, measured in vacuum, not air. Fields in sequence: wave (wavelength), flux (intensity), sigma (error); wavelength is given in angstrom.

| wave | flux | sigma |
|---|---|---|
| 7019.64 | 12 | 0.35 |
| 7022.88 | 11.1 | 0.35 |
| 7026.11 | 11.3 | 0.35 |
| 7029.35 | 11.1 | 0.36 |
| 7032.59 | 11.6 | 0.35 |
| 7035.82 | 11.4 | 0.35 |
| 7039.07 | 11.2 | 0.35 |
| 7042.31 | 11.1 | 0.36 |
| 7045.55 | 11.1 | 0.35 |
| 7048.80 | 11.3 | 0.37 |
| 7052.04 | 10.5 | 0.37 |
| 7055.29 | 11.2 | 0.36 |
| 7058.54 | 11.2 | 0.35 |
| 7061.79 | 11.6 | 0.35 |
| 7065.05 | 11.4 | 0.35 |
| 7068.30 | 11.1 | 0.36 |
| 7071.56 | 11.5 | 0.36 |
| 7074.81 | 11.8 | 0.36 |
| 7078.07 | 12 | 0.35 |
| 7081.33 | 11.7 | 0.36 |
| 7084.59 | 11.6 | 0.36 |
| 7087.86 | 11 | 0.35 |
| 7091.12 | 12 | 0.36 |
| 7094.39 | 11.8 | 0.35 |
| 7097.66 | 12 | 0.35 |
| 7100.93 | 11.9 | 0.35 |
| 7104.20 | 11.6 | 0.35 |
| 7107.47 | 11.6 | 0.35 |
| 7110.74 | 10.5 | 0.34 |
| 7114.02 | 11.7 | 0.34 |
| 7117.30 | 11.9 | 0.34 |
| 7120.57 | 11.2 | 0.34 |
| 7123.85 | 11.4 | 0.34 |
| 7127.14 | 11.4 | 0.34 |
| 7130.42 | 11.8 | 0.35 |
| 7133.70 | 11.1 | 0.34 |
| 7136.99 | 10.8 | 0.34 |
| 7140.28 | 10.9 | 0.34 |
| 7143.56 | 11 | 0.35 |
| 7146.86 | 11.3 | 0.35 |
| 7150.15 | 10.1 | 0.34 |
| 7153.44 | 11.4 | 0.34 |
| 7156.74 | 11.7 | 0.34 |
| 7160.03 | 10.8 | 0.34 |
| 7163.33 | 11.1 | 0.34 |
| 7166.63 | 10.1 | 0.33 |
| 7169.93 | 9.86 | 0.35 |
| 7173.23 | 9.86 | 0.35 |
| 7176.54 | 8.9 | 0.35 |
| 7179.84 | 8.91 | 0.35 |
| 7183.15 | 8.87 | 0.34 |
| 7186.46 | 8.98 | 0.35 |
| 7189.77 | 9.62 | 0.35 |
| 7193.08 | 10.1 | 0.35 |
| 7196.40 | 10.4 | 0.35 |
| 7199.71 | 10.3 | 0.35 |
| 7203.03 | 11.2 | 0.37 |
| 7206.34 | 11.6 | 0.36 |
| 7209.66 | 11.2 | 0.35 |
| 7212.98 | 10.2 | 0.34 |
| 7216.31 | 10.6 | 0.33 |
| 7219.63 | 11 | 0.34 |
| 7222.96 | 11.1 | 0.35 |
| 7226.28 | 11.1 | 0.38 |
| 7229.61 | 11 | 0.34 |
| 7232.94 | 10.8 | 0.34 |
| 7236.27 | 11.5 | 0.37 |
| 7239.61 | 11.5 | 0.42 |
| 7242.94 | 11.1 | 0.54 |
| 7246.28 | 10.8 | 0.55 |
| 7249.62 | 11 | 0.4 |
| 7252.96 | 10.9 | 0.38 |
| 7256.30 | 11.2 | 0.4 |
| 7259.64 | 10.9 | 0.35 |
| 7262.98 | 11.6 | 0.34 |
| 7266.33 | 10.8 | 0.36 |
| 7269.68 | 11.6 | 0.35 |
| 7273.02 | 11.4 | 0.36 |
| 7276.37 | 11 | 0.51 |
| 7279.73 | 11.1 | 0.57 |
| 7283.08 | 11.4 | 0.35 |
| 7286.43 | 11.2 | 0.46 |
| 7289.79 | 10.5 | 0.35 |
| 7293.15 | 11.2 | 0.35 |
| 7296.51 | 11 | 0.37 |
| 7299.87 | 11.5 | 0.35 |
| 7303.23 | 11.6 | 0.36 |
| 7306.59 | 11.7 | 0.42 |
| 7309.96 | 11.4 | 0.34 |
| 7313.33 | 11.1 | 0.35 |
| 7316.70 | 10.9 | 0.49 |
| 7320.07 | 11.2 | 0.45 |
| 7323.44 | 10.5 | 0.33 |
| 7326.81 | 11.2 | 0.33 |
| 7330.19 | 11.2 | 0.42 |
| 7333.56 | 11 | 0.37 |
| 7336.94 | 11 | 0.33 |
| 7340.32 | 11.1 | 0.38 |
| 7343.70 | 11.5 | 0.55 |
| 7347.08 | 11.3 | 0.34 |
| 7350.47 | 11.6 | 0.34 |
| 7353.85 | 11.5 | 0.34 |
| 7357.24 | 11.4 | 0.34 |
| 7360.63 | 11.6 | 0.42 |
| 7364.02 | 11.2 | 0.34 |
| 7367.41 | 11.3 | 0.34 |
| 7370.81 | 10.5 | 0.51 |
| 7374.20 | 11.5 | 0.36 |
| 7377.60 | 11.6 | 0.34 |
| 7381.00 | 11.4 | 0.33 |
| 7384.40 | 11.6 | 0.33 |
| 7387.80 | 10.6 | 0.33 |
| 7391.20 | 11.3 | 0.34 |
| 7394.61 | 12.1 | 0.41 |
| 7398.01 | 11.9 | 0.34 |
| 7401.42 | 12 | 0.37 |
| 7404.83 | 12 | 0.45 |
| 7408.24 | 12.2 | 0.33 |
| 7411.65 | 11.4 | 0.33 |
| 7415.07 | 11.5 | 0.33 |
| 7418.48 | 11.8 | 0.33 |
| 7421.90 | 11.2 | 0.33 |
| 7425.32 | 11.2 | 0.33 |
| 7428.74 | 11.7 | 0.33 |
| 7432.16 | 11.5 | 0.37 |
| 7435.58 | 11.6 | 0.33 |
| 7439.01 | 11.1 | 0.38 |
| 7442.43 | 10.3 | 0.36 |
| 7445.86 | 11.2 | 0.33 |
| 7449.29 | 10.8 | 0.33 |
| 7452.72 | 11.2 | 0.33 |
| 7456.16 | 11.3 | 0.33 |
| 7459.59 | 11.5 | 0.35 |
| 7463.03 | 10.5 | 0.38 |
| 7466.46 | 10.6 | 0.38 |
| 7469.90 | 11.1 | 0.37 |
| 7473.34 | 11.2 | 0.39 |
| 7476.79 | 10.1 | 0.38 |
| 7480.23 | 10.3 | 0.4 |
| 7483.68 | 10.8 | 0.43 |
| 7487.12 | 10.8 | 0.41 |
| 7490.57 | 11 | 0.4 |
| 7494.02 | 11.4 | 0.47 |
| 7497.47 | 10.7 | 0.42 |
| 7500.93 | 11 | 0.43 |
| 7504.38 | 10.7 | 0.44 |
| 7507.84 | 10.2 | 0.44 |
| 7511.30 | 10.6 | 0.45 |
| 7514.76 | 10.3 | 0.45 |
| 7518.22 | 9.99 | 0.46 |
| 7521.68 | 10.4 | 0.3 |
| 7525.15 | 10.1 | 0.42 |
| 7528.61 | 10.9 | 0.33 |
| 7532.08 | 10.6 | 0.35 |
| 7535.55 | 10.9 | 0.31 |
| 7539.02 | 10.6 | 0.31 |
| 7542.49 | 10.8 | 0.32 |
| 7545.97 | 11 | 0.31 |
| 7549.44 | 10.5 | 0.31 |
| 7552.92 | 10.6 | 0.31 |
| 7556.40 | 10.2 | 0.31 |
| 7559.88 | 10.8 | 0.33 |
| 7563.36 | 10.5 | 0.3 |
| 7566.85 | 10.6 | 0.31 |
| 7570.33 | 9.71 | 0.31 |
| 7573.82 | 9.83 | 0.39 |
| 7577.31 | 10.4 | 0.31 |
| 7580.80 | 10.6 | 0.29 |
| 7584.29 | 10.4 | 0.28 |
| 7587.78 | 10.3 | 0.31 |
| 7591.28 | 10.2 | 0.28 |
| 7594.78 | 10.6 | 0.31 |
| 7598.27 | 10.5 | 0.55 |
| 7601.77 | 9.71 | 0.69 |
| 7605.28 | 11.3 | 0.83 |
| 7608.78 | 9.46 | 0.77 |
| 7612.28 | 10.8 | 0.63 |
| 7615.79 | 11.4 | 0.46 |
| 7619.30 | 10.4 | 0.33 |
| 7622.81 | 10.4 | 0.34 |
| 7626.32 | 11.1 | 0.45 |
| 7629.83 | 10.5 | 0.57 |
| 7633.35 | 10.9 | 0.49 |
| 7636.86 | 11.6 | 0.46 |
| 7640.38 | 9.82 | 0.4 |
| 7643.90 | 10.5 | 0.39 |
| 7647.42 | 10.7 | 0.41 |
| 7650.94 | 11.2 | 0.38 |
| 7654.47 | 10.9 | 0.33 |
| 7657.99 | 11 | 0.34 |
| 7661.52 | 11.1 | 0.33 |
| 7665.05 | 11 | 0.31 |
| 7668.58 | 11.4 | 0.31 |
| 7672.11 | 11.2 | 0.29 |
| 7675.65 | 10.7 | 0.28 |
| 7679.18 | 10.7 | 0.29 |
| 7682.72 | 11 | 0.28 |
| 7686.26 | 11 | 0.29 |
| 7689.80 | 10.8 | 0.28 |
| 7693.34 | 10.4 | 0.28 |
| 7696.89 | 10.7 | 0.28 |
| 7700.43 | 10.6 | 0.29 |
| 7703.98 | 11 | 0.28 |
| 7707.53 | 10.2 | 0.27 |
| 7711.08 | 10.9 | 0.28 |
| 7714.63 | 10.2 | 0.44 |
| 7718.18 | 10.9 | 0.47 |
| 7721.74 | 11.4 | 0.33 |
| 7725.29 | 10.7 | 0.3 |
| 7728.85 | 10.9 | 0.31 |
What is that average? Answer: 0.312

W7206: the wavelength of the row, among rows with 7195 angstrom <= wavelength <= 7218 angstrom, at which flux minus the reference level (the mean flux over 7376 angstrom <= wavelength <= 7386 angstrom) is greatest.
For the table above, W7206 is 7206.34 angstrom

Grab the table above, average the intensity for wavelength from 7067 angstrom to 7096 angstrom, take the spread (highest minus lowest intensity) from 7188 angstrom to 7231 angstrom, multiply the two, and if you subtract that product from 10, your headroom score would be -13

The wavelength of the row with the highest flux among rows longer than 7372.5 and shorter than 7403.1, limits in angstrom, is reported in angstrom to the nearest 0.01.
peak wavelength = 7394.61 angstrom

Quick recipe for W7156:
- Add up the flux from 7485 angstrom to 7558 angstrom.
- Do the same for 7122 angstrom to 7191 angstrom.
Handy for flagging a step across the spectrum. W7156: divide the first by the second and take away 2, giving -0.98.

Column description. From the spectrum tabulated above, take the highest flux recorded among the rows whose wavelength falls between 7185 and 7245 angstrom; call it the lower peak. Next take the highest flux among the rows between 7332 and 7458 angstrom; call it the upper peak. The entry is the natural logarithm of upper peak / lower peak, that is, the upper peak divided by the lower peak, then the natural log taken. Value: 0.050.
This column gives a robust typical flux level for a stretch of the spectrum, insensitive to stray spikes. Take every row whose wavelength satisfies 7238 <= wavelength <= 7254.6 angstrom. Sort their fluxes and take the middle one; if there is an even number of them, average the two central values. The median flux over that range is 11.0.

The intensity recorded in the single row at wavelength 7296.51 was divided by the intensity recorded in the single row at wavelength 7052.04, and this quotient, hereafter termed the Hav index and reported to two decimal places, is 1.05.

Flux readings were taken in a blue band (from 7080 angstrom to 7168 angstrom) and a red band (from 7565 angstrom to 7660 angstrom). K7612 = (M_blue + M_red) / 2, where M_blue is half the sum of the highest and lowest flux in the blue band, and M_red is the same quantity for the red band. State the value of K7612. 10.8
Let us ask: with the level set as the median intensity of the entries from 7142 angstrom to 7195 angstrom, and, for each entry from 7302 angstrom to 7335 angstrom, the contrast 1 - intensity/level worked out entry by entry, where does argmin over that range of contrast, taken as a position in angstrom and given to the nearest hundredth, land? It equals 7306.59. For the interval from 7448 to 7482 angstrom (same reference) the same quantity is 7459.59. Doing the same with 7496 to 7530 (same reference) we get 7500.93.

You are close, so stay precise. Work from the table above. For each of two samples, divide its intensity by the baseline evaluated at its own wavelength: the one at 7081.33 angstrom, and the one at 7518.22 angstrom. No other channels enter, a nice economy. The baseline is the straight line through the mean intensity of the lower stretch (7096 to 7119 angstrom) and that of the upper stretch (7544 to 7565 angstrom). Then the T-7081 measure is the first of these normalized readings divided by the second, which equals 1.07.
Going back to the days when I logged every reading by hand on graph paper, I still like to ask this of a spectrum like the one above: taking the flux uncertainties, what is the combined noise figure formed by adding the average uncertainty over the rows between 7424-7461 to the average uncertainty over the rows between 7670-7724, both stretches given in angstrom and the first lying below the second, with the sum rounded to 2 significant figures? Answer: 0.65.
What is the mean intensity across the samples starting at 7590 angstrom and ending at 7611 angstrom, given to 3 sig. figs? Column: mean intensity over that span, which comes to 10.3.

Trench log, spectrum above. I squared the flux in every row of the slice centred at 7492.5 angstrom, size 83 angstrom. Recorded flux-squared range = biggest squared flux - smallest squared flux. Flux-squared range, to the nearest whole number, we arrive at 32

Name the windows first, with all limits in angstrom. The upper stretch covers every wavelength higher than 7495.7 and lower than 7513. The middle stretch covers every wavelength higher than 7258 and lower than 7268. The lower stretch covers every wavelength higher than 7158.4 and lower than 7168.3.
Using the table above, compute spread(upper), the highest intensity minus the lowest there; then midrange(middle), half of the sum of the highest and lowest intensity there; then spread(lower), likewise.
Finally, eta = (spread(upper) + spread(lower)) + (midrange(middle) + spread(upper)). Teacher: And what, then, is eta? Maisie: 13.8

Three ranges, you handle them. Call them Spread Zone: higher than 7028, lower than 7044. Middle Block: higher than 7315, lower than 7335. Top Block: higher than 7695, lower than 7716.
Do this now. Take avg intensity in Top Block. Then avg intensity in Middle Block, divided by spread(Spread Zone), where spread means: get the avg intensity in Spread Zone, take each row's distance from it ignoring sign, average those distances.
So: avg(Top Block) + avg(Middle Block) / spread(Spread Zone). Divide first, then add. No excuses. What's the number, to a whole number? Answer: 73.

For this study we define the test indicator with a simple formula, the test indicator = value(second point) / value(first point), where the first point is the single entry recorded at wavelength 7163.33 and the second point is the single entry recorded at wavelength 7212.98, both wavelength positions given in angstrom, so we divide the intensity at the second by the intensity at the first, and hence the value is 0.92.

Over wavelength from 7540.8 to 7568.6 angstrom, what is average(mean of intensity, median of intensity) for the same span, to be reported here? 10.6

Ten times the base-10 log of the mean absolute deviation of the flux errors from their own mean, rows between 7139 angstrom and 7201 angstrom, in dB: -23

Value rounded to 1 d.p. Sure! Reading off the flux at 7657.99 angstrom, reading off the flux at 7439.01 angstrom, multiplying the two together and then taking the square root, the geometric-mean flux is 11.0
